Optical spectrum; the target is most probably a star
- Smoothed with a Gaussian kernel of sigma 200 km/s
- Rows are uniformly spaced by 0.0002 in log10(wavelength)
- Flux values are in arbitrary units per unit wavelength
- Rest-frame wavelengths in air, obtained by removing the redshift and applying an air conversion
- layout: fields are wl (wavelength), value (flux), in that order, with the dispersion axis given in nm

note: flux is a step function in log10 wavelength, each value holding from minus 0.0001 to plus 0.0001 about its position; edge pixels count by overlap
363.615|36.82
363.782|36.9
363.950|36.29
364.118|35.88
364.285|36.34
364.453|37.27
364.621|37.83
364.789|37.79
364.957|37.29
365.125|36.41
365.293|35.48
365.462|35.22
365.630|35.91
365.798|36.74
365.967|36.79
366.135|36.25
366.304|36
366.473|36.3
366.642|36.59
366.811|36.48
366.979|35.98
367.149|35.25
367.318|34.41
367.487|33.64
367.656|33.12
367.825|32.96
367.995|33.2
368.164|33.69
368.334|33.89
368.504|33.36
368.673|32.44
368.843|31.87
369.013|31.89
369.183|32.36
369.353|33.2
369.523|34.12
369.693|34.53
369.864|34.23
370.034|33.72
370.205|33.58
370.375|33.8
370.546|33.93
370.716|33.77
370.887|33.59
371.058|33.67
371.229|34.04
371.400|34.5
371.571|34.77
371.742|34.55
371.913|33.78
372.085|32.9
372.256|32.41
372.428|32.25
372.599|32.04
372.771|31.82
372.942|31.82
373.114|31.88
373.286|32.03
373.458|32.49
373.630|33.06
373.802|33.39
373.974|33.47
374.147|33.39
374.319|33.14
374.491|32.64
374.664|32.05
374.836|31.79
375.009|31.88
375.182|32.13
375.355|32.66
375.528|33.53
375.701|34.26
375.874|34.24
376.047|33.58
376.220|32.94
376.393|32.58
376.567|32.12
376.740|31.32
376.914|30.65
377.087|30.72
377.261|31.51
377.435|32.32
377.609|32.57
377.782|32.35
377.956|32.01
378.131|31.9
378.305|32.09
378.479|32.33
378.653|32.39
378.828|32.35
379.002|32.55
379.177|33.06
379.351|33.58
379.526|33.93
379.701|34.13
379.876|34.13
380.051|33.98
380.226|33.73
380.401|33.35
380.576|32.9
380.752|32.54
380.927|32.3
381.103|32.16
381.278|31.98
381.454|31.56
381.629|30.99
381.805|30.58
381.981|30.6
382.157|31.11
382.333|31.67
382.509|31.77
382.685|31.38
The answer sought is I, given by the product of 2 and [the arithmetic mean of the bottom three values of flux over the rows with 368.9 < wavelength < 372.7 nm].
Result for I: 64.1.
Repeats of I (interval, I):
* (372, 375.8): 63.6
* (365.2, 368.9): 64.8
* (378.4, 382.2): 61.4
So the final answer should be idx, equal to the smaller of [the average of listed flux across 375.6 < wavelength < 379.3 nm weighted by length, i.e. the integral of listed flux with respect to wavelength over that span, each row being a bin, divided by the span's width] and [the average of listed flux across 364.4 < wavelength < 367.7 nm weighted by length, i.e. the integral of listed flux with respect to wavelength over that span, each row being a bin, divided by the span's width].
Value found 32.4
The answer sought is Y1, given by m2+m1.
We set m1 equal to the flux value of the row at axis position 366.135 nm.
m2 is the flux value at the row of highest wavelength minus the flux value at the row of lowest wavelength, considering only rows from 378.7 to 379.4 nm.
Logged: 37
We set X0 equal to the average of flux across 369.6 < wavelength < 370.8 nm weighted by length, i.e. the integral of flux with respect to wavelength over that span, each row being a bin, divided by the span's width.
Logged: 33.9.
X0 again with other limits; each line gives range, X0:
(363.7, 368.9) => 35.4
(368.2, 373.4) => 33.2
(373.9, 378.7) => 32.4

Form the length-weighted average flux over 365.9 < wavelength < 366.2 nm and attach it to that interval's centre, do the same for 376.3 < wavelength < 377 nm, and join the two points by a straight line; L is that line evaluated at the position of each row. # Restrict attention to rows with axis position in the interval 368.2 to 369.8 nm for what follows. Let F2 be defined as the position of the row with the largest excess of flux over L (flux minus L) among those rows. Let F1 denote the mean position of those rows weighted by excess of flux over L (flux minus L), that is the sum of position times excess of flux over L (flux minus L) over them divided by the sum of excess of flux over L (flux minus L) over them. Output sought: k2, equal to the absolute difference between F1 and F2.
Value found 0.78 nm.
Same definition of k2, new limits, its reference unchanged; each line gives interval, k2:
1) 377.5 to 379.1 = 0.61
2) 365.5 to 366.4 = 0.05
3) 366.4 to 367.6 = 0.77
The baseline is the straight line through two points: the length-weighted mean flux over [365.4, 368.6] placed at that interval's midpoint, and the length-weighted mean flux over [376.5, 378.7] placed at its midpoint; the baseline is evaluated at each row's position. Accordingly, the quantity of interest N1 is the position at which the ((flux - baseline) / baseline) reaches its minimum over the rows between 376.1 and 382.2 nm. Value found 376.914 nm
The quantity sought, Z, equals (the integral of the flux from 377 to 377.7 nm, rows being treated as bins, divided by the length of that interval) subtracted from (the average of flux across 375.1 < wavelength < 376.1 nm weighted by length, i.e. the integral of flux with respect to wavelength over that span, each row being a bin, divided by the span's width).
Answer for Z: 1.6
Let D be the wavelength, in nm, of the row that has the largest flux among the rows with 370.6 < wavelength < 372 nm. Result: 371.571 nm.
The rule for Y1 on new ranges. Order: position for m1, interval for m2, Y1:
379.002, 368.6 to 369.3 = 32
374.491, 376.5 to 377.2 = 31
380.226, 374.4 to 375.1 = 33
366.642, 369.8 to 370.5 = 36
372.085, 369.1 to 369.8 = 35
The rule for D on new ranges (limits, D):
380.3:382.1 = 380.401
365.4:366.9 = 365.967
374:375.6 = 375.528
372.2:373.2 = 372.256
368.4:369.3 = 368.504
